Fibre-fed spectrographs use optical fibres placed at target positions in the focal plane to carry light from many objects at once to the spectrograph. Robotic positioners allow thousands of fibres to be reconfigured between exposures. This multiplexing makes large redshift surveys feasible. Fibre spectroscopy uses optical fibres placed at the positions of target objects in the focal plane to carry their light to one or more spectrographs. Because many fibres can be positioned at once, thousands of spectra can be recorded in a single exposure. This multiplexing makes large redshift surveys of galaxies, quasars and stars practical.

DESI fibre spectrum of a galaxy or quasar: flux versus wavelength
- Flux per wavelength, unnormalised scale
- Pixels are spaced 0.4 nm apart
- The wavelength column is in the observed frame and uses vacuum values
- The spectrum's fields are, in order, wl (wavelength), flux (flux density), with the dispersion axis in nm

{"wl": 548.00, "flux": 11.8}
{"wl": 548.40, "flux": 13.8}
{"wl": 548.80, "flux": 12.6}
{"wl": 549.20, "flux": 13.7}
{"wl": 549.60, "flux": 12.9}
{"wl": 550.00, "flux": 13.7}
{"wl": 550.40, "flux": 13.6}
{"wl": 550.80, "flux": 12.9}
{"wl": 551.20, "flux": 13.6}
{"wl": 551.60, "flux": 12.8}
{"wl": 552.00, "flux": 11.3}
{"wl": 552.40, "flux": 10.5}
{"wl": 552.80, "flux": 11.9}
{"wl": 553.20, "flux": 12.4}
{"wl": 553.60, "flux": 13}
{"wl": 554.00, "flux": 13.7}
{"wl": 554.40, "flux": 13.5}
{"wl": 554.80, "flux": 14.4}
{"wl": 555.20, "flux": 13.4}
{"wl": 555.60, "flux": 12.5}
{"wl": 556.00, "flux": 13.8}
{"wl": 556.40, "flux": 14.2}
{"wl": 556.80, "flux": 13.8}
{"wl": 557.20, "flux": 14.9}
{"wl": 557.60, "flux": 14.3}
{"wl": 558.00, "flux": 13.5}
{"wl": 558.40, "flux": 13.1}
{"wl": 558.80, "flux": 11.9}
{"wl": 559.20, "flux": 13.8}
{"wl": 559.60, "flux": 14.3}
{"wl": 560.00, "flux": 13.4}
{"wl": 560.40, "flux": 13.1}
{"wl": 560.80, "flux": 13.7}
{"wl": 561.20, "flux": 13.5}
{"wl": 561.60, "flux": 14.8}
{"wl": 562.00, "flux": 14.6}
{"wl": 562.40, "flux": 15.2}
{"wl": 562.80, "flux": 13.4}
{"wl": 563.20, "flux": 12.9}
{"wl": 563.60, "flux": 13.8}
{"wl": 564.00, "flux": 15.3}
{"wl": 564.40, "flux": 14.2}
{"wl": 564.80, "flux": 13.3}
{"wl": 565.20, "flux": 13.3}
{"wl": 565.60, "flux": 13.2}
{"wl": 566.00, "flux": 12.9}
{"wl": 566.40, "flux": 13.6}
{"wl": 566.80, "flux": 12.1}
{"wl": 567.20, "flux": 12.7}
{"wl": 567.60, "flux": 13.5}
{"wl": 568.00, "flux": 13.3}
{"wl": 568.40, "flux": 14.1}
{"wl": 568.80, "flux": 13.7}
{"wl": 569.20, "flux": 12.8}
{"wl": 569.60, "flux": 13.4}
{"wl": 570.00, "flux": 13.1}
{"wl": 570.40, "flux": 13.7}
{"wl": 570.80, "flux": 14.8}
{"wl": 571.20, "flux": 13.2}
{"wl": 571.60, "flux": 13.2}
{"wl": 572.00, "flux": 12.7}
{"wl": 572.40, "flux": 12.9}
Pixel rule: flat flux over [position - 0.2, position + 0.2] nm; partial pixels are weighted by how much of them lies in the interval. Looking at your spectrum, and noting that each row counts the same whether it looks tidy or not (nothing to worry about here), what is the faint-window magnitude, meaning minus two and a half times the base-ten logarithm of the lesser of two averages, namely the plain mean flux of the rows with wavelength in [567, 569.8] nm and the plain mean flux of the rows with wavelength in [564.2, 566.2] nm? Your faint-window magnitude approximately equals -2.81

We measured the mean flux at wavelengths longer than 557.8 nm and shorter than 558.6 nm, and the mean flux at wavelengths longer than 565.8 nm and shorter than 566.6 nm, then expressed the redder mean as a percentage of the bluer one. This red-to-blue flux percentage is 100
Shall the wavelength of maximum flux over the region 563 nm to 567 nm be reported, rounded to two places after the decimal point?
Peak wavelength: 564.00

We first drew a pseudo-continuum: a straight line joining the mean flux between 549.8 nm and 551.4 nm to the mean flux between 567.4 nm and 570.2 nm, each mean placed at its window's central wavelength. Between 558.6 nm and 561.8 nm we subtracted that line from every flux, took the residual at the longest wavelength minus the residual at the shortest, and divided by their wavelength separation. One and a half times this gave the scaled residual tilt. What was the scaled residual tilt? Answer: 1.6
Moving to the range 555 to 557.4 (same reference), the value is 1.1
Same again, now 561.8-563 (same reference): -2.2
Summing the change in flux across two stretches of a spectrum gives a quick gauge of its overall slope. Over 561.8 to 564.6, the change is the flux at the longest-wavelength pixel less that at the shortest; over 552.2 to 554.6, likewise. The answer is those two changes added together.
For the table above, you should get 2.6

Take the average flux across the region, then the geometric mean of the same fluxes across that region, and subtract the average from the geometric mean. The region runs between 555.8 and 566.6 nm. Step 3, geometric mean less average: -0.021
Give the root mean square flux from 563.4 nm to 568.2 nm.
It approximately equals 13.5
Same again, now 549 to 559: 13.2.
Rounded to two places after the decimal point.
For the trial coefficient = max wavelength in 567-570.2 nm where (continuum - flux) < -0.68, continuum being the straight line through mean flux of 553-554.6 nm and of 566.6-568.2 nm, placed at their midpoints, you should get 568.80 nm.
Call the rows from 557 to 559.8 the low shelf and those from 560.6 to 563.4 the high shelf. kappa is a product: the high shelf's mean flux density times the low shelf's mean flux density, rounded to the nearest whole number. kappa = 192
